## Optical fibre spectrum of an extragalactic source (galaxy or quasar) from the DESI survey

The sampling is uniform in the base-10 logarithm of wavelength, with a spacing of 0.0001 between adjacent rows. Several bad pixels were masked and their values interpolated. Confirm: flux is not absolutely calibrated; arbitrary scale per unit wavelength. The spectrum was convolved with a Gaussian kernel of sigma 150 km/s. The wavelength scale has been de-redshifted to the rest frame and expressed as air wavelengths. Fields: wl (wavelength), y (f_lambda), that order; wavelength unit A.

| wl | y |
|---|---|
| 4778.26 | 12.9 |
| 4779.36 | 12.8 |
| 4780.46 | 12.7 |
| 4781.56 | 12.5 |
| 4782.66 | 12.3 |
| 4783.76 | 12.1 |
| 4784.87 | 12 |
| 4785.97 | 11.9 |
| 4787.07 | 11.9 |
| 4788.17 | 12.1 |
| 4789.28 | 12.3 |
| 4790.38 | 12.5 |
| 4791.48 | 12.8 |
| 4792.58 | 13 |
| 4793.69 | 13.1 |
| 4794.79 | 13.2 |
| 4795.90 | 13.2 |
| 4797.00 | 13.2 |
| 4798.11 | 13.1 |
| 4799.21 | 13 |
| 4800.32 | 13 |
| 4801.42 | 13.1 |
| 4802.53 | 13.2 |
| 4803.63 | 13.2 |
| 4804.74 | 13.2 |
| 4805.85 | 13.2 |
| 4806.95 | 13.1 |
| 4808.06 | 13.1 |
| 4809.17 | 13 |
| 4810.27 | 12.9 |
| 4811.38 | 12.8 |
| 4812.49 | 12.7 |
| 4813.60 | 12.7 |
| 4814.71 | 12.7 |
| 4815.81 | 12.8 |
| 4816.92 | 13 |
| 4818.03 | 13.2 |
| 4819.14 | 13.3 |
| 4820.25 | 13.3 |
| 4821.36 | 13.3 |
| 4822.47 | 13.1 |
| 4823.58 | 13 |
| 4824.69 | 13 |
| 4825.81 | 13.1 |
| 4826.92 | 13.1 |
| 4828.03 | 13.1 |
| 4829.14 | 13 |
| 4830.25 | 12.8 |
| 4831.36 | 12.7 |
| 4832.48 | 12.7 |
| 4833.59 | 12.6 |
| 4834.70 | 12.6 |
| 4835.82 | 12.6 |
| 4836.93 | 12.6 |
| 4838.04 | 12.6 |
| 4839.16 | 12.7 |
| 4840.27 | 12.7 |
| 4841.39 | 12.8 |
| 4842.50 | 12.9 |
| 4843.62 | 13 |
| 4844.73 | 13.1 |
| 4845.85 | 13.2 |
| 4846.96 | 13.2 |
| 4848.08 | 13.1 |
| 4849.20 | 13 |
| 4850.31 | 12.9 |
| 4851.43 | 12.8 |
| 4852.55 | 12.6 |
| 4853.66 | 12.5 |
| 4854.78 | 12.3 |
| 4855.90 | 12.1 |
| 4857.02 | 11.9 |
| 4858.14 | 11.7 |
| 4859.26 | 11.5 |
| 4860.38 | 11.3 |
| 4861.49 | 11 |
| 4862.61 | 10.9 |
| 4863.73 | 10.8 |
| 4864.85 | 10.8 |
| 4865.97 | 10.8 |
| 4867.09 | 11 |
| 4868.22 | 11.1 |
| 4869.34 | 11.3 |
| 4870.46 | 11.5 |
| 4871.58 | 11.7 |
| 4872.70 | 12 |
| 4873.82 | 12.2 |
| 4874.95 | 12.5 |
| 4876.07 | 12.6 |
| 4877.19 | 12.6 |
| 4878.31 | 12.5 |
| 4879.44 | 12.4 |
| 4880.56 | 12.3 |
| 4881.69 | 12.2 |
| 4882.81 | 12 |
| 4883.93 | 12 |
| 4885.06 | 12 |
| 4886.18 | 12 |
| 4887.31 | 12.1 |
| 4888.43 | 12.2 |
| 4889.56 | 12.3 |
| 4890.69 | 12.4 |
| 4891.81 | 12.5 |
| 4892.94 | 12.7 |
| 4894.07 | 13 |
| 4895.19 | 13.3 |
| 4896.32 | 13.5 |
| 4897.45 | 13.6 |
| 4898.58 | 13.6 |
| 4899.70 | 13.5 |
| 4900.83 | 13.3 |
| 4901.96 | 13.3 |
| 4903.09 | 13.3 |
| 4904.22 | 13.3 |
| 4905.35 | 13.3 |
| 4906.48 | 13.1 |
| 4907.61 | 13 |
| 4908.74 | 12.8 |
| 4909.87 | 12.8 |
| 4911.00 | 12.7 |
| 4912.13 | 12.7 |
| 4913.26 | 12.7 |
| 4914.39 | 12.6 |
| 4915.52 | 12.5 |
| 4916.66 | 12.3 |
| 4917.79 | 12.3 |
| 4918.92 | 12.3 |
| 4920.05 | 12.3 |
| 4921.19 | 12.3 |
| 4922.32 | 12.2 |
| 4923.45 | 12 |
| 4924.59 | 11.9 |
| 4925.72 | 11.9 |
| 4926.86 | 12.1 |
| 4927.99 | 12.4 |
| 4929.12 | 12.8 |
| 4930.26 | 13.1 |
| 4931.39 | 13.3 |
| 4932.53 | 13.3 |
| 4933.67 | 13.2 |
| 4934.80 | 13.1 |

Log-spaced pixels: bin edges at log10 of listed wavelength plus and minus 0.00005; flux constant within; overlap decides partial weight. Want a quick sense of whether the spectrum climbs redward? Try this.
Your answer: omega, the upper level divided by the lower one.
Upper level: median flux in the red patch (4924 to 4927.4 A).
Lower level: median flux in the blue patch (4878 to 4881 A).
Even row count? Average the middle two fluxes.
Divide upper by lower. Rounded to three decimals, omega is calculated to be 0.960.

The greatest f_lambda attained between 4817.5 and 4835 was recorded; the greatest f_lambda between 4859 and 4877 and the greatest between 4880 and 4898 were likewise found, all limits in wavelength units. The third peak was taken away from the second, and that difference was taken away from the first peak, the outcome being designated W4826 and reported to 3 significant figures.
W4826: 14.3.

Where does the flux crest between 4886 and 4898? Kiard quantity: 4897.45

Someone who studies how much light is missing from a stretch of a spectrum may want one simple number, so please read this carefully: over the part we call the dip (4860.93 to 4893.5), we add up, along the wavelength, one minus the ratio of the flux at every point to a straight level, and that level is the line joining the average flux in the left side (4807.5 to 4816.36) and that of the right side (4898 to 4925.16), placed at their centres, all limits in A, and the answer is 2.3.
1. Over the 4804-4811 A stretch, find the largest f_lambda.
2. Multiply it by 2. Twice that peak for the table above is 26.40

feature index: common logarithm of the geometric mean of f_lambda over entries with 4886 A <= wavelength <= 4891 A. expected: 1.09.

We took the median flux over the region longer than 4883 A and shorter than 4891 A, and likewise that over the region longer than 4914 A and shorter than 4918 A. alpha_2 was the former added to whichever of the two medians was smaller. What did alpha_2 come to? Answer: 24.2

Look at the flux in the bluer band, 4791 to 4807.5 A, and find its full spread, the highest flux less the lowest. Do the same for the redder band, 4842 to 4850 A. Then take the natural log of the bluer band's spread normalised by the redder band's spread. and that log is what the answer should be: 0.3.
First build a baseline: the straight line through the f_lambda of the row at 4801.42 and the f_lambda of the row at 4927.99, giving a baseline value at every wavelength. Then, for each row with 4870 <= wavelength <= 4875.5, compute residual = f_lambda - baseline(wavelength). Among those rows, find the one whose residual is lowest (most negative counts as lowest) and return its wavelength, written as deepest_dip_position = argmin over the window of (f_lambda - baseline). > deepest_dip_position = 4870.46 A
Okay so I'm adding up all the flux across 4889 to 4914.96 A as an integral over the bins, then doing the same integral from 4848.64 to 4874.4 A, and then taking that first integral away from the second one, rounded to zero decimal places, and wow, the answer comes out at -36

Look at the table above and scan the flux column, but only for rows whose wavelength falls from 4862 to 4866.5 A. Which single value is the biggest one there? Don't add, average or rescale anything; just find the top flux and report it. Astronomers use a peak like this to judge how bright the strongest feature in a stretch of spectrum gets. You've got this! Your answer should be 10.9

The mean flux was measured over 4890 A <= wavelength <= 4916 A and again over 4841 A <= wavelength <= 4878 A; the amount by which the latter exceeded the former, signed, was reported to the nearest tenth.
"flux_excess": -0.9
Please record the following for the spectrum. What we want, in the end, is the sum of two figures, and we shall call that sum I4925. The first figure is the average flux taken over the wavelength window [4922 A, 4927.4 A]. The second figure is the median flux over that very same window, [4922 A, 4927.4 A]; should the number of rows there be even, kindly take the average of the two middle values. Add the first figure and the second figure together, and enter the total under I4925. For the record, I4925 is 24.0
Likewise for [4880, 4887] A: 24.1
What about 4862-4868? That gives 21.7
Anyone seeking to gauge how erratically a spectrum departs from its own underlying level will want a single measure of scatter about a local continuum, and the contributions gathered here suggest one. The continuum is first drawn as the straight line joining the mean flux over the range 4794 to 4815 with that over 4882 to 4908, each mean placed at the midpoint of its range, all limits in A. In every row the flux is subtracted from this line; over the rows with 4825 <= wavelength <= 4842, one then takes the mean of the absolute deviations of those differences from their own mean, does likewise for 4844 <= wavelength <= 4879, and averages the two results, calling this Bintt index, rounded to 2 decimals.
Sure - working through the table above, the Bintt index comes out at 0.43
